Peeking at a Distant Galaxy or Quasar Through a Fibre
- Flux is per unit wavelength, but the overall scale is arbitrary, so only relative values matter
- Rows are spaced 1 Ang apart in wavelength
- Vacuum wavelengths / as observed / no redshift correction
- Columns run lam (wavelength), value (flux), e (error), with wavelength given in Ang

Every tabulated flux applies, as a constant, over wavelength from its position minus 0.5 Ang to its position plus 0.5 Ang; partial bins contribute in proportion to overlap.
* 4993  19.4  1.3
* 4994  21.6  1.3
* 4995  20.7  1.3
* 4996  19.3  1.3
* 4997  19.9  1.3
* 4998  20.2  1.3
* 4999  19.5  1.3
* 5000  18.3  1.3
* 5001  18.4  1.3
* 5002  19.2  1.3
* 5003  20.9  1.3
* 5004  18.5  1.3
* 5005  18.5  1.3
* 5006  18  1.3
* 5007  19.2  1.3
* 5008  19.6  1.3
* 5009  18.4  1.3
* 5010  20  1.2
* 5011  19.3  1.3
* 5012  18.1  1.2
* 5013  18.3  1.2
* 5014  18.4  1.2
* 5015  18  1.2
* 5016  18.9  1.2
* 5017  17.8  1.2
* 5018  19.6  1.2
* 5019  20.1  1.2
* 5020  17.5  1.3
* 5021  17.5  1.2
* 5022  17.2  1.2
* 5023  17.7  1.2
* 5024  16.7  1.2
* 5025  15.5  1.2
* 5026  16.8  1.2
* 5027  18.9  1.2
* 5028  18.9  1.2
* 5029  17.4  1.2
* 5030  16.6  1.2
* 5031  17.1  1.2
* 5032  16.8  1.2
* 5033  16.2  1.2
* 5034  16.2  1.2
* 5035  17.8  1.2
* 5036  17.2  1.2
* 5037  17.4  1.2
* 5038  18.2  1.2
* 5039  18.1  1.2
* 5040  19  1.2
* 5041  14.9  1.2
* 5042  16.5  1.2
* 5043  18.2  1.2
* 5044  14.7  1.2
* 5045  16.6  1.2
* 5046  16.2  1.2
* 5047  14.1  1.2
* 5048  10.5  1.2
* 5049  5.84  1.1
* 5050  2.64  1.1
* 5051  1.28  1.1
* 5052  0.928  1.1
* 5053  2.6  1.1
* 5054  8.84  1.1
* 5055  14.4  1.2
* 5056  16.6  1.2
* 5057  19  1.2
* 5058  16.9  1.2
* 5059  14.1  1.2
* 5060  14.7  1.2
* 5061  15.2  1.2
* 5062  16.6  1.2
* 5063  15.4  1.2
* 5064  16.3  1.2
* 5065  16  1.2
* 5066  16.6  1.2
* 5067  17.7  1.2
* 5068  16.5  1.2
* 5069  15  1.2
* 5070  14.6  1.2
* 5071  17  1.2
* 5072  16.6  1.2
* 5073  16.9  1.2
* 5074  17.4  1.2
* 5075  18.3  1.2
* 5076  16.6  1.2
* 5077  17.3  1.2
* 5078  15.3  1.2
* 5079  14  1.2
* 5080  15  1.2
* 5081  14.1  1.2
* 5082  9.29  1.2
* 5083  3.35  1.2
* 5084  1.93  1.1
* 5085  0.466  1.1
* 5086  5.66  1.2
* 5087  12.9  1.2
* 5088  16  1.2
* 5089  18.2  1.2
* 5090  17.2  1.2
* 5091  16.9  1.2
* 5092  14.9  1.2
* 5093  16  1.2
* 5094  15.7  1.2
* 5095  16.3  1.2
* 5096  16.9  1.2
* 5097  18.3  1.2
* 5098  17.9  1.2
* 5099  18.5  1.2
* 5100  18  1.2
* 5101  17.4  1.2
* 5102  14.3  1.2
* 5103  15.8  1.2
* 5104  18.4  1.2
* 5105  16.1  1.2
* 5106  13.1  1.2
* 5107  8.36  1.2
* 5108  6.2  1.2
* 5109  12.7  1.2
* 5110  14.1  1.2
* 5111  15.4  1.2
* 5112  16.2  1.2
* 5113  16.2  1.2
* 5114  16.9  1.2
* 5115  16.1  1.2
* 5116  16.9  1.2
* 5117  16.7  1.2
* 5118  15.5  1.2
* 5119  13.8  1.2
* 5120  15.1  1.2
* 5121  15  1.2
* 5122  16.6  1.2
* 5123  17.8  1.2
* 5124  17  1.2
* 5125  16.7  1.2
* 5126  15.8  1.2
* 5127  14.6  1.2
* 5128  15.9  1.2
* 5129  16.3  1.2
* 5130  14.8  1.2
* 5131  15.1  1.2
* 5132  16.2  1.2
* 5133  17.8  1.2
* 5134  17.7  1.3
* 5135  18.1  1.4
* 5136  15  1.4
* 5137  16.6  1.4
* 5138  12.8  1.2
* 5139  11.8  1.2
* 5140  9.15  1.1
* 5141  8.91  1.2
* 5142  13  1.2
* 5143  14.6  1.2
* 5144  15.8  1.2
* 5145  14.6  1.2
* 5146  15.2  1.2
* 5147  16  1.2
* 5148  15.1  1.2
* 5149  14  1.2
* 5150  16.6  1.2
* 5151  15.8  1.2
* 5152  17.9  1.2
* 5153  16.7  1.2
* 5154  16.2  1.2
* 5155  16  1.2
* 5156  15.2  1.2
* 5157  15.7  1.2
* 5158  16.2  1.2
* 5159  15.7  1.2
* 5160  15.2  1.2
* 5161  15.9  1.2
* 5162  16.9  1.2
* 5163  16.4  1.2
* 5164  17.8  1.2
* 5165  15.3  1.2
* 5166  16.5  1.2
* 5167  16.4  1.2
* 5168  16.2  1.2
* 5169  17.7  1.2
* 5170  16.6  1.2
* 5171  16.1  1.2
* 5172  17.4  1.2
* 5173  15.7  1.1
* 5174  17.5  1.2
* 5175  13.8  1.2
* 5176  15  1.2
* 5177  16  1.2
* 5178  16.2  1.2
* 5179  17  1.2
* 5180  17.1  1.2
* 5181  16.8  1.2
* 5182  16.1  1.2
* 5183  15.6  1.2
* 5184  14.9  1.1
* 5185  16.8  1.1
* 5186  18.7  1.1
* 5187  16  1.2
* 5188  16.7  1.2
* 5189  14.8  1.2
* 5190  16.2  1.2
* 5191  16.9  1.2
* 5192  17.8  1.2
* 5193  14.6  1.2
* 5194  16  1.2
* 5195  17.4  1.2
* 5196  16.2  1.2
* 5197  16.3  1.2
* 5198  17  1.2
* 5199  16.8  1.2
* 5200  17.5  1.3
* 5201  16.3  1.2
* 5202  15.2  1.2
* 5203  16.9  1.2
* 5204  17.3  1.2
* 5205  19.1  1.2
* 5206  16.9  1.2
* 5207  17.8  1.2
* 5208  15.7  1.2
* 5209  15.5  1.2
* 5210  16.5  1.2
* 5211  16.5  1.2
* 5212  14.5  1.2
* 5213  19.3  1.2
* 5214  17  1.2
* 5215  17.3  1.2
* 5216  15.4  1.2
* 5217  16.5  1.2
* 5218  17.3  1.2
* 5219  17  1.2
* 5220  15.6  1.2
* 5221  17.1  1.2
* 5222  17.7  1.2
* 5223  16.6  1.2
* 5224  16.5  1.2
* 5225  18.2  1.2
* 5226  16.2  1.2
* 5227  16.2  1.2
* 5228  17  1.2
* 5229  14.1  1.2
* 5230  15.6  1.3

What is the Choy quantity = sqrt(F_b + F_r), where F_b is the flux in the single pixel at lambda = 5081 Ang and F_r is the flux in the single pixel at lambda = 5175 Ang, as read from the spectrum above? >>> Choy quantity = 5.28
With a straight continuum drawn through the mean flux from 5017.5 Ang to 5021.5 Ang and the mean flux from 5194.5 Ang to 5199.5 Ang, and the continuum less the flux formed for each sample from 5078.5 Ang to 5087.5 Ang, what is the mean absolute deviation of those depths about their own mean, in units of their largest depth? 0.29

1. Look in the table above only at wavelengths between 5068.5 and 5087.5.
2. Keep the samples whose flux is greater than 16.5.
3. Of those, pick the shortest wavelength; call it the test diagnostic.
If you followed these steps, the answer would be 5071 Ang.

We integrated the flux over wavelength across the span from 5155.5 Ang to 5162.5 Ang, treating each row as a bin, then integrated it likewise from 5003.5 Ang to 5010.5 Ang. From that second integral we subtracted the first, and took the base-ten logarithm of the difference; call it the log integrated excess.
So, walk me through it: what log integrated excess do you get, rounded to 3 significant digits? 1.33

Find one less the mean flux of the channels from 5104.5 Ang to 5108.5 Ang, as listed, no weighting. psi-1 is -9.9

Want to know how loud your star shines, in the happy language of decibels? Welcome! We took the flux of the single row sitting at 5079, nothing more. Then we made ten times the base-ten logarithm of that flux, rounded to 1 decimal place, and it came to 11.5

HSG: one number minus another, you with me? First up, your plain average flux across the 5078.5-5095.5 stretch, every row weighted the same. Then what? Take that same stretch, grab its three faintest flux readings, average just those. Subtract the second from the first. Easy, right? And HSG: 10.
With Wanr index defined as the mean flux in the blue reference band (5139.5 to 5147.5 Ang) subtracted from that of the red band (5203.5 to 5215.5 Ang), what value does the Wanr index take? 3.5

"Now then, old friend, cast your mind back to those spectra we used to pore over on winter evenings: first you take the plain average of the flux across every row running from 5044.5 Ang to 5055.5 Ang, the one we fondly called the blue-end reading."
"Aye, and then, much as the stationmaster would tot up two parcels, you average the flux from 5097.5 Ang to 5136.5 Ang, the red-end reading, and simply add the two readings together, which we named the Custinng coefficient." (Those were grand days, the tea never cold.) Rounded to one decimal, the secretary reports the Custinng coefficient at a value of 24.2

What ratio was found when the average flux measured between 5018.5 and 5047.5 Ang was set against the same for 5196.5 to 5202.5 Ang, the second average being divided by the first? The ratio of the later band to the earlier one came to 0.97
